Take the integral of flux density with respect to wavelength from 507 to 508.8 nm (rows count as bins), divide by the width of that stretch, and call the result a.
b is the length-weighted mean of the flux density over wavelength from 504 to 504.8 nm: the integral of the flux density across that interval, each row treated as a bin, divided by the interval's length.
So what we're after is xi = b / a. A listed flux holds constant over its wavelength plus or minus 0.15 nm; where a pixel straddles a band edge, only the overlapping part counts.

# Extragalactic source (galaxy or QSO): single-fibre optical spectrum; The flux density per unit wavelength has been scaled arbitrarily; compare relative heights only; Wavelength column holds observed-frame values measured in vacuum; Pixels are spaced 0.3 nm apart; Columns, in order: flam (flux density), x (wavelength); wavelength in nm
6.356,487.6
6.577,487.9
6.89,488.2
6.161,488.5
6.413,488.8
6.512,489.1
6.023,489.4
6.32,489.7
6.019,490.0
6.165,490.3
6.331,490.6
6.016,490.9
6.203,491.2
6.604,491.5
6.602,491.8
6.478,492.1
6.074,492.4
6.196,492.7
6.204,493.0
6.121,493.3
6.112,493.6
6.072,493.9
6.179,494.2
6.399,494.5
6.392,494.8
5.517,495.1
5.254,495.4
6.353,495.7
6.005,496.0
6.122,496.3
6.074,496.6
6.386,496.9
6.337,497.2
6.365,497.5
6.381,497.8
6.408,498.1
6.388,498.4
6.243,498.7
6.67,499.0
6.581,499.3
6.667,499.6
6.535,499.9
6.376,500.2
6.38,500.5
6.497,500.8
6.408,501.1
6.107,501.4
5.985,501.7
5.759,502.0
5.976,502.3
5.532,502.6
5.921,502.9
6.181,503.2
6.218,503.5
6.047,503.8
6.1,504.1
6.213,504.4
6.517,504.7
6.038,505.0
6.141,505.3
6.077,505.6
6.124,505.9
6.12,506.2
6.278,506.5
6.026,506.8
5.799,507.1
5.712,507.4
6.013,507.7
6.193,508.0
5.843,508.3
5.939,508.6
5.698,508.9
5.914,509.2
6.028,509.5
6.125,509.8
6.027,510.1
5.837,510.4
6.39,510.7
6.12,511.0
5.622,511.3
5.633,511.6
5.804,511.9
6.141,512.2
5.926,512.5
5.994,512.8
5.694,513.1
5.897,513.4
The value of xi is 1.06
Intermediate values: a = 5.91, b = 6.27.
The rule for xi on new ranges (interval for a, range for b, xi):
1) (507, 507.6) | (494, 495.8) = 1.04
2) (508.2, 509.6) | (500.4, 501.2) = 1.09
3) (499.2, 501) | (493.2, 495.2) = 0.94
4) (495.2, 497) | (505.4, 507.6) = 1.00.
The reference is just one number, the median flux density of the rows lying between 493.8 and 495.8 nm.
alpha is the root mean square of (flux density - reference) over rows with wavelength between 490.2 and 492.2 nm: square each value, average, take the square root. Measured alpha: 0.27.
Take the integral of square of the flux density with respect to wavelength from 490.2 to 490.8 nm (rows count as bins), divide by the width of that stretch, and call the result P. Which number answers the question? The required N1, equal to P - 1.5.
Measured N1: 37.4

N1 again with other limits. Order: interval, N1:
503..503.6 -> 36.6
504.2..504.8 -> 38.6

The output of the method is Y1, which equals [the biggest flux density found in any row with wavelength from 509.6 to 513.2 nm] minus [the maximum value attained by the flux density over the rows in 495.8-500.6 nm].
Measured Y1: -0.3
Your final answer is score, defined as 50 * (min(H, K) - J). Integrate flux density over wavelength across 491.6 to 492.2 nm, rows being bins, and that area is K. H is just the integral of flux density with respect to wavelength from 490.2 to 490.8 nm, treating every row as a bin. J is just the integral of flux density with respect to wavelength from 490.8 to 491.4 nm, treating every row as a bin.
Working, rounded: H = 3.7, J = 3.70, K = 3.93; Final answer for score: 2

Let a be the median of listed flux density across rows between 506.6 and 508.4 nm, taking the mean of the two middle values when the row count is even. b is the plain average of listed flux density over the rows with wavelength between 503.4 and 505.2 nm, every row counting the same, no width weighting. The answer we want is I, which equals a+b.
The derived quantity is 12.1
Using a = 5.9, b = 6.2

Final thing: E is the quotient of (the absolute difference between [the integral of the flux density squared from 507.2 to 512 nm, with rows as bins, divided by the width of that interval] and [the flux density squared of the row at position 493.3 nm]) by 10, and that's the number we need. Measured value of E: 0.22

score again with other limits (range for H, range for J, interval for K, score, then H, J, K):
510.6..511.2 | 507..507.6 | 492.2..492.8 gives 12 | 3.7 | 3.46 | 3.70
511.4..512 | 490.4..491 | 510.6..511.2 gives -14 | 3.4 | 3.71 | 3.71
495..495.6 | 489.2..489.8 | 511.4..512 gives -22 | 3.3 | 3.71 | 3.42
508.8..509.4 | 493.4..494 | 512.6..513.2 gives -8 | 3.5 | 3.66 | 3.52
